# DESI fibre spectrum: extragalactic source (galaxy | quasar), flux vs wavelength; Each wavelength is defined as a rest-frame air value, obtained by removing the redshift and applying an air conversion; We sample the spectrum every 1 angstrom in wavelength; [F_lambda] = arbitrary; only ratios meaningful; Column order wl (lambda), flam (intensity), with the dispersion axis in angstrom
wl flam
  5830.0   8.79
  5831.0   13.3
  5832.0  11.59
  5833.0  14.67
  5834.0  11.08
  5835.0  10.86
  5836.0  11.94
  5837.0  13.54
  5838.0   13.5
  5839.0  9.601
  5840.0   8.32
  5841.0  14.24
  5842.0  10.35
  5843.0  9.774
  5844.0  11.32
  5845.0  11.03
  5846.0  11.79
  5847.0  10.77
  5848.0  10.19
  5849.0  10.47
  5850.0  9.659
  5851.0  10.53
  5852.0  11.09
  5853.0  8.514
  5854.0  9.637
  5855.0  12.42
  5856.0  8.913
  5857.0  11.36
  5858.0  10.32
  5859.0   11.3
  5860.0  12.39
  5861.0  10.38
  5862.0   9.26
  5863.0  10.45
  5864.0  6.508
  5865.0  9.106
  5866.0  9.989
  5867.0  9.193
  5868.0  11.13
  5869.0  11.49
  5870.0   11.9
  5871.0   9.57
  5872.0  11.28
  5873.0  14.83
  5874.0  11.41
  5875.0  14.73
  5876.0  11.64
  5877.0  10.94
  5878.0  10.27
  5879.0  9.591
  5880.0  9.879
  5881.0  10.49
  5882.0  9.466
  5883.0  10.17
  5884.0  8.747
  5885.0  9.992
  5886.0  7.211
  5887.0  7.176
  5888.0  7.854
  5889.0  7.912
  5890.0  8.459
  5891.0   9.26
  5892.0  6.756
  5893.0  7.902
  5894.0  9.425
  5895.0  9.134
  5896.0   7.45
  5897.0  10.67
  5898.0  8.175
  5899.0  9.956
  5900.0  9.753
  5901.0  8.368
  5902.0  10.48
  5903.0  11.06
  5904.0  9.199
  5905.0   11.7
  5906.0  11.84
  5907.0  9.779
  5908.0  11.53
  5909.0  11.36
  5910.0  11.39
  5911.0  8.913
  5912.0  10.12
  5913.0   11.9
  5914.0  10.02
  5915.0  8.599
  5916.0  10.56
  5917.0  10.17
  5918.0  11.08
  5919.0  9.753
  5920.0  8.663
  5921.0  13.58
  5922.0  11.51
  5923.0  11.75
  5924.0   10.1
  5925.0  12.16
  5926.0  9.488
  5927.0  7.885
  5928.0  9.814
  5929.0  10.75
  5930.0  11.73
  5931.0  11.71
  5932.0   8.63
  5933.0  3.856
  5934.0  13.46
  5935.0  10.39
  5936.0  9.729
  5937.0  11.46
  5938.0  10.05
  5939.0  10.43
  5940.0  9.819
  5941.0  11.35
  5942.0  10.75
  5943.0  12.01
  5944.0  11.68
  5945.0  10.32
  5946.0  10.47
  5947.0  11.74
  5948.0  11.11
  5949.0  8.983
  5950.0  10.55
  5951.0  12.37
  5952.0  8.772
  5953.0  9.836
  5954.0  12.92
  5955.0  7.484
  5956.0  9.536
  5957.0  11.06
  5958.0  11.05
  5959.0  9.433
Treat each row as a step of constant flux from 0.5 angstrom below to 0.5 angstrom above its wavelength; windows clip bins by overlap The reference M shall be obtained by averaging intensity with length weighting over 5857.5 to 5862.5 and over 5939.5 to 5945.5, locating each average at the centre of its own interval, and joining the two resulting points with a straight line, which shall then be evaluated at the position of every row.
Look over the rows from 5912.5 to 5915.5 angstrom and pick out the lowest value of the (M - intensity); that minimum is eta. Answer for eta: -1.0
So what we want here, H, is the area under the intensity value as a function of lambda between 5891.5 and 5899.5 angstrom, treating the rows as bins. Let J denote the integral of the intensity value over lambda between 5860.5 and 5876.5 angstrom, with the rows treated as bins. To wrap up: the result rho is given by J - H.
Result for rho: 103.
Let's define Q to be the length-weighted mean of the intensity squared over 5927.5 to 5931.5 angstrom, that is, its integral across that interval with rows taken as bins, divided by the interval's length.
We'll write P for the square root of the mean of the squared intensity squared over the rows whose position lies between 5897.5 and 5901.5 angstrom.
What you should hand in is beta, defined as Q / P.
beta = 1.4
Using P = 84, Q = 122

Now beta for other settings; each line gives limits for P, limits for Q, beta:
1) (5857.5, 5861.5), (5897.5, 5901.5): 0.7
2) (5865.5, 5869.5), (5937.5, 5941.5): 1.0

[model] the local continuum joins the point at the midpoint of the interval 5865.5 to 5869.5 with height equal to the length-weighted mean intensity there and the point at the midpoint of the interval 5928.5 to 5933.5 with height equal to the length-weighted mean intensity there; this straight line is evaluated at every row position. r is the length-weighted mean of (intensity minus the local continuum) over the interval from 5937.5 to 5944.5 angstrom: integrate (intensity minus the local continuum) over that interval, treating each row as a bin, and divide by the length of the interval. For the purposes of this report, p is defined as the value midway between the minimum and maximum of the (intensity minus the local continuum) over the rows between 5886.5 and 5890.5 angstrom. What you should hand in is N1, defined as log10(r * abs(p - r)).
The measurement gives 0.8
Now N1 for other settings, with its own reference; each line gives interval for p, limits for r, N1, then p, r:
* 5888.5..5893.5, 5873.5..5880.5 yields 0.4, -2.0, 0.9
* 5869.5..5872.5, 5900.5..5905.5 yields -3.0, 0.3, 0.3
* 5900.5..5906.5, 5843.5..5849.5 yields -1.7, 0.3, 0.1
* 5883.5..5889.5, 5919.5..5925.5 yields 0.8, -1.5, 1.8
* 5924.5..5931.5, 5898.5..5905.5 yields -1.1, 0.6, 0.2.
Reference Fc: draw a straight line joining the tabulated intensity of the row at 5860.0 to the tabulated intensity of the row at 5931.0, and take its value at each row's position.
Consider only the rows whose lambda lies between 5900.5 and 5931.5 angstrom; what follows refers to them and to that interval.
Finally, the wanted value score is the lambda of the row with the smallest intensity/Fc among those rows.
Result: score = 5927.0 angstrom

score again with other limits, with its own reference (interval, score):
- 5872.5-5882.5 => 5882.0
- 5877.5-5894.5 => 5892.0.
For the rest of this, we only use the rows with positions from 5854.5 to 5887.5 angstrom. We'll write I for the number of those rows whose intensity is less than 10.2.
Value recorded 15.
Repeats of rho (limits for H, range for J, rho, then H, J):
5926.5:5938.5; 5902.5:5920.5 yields 68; 119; 188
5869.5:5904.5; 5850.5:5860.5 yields -235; 341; 106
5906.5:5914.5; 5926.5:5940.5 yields 55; 85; 140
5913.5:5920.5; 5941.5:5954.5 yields 73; 69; 142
